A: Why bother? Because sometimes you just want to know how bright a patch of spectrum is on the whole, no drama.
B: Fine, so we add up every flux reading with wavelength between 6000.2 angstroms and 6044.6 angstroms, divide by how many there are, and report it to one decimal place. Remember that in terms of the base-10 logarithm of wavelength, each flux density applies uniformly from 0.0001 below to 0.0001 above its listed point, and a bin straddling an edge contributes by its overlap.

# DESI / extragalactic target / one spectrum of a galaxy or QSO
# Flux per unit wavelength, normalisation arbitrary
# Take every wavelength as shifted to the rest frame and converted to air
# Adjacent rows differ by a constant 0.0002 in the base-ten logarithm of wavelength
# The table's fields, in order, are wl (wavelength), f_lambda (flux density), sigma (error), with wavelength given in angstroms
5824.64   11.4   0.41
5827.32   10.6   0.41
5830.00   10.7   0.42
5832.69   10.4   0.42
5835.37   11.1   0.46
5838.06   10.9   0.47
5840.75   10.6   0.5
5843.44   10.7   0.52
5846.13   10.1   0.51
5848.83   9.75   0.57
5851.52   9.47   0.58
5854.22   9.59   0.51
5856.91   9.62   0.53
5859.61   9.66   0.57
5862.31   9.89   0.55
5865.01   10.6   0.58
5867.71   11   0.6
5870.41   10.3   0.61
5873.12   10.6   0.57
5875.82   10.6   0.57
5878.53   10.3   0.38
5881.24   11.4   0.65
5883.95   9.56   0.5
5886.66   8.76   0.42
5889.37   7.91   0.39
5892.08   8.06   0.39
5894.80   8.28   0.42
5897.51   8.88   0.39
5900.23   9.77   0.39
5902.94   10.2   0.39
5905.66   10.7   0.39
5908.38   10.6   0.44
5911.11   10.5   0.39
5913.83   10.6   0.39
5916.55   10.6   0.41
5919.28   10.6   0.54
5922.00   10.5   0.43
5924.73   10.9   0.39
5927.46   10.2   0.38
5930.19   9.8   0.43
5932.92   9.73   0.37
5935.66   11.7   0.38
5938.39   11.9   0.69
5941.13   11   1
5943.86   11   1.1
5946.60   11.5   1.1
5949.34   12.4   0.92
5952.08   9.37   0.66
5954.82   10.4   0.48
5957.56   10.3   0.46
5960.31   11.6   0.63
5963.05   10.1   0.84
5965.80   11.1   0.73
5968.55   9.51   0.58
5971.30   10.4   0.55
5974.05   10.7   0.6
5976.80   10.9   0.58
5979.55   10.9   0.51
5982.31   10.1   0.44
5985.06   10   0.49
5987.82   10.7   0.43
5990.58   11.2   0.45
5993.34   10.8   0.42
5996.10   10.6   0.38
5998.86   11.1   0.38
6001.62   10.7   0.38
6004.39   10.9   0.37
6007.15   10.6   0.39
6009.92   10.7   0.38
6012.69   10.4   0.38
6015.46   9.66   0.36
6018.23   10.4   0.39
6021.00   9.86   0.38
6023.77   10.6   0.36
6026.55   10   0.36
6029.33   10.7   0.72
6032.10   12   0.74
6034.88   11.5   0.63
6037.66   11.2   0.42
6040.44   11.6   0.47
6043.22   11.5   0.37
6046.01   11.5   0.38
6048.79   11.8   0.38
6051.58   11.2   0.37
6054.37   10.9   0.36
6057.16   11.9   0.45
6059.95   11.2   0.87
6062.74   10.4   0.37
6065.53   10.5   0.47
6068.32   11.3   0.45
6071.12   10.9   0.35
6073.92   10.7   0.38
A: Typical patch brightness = 10.8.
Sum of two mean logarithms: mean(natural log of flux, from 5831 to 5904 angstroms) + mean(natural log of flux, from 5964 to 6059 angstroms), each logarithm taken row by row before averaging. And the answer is 4.67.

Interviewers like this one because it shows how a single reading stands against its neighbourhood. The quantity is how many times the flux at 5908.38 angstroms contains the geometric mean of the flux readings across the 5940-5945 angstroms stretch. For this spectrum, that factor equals 0.964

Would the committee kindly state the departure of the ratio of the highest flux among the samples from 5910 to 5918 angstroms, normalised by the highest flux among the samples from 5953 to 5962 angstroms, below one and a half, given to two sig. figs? 0.59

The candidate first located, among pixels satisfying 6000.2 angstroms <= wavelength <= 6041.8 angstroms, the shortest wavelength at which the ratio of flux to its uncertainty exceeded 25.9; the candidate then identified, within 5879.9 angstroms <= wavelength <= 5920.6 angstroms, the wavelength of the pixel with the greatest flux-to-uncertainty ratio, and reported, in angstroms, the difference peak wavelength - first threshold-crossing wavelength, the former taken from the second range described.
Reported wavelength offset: -96.0 angstroms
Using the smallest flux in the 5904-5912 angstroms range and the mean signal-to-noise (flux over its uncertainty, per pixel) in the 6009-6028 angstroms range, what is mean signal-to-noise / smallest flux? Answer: 2.6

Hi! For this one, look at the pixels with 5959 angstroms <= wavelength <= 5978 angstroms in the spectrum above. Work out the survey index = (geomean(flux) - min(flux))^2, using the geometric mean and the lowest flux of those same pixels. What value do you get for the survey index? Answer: 1.2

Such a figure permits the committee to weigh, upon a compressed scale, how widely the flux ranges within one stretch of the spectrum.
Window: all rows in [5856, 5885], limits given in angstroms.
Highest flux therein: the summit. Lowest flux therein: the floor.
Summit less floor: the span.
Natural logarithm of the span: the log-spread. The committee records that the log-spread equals 0.61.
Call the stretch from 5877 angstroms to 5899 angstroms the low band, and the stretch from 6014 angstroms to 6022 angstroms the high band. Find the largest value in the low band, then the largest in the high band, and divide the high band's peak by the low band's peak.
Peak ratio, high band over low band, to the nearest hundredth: 0.91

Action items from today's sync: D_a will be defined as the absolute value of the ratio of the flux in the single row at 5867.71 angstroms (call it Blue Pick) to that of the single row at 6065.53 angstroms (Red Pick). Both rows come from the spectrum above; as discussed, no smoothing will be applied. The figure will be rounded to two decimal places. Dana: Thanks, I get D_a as 1.05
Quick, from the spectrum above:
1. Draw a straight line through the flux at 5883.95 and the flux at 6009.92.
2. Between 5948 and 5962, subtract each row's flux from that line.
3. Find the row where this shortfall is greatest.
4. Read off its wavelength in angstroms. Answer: 5952.08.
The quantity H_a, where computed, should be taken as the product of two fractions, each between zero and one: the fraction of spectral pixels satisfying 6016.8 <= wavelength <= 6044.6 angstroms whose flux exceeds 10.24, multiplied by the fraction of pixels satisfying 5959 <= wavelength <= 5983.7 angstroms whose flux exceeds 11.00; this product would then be 0.18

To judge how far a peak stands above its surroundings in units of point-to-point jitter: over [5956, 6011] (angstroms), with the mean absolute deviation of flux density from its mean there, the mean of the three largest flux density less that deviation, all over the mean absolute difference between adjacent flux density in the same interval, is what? 19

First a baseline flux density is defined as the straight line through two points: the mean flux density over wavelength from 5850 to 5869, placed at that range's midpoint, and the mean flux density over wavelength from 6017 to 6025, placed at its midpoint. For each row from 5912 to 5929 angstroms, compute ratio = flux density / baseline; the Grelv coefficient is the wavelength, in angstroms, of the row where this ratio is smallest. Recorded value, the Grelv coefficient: 5927.46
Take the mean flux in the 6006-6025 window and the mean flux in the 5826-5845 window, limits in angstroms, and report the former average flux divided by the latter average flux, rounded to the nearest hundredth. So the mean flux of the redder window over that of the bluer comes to 0.96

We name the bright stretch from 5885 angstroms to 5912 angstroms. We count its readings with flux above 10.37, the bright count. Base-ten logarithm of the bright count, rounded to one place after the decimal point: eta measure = 0.5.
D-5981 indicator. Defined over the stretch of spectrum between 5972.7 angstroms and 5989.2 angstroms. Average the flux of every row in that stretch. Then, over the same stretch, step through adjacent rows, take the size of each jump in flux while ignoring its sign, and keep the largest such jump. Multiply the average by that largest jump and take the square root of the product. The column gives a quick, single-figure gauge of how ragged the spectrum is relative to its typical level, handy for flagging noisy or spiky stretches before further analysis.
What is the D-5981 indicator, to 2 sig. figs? 2.9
